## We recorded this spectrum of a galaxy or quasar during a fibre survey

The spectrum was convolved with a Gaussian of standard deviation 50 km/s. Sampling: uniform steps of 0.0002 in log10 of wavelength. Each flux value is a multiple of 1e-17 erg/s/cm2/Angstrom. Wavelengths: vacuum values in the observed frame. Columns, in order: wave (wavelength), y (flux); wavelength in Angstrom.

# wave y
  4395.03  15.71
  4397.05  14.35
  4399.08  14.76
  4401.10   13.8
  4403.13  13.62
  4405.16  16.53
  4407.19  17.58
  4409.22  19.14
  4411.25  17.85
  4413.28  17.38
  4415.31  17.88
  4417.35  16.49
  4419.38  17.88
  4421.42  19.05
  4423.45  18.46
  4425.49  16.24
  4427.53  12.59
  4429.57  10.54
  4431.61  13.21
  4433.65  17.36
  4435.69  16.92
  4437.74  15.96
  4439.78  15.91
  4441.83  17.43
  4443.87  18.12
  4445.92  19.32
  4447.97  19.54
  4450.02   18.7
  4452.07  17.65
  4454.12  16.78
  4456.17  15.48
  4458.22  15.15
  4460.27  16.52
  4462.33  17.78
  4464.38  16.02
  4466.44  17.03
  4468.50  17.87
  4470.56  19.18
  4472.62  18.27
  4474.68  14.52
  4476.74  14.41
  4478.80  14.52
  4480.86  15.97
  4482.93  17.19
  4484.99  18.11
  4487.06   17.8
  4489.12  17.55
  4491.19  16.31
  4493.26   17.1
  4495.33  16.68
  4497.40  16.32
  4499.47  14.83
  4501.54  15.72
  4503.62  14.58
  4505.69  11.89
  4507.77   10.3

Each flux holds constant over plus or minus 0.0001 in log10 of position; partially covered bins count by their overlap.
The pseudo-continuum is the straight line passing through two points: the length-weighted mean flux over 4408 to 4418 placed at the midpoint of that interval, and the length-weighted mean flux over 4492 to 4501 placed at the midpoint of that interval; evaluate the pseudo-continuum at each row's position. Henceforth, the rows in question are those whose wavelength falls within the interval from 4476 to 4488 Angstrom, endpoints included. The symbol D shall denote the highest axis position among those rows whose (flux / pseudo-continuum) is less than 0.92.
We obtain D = 4478.80 Angstrom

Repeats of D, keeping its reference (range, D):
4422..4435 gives 4431.61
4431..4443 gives 4431.61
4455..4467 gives 4458.22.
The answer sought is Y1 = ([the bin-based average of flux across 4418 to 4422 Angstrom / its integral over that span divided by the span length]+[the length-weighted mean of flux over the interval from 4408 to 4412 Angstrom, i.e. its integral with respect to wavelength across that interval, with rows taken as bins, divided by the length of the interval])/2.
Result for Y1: 18.4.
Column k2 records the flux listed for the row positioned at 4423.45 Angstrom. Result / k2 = 18.46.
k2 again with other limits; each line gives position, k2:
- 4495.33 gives 16.68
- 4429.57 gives 10.54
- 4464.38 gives 16.02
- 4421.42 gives 19.05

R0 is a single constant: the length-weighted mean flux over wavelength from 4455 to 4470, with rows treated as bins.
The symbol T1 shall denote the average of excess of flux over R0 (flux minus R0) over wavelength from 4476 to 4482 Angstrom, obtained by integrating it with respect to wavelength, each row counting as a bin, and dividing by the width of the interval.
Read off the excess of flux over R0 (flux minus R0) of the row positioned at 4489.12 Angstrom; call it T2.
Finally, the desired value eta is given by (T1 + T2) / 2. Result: -0.3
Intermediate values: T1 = -1.6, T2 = 0.9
